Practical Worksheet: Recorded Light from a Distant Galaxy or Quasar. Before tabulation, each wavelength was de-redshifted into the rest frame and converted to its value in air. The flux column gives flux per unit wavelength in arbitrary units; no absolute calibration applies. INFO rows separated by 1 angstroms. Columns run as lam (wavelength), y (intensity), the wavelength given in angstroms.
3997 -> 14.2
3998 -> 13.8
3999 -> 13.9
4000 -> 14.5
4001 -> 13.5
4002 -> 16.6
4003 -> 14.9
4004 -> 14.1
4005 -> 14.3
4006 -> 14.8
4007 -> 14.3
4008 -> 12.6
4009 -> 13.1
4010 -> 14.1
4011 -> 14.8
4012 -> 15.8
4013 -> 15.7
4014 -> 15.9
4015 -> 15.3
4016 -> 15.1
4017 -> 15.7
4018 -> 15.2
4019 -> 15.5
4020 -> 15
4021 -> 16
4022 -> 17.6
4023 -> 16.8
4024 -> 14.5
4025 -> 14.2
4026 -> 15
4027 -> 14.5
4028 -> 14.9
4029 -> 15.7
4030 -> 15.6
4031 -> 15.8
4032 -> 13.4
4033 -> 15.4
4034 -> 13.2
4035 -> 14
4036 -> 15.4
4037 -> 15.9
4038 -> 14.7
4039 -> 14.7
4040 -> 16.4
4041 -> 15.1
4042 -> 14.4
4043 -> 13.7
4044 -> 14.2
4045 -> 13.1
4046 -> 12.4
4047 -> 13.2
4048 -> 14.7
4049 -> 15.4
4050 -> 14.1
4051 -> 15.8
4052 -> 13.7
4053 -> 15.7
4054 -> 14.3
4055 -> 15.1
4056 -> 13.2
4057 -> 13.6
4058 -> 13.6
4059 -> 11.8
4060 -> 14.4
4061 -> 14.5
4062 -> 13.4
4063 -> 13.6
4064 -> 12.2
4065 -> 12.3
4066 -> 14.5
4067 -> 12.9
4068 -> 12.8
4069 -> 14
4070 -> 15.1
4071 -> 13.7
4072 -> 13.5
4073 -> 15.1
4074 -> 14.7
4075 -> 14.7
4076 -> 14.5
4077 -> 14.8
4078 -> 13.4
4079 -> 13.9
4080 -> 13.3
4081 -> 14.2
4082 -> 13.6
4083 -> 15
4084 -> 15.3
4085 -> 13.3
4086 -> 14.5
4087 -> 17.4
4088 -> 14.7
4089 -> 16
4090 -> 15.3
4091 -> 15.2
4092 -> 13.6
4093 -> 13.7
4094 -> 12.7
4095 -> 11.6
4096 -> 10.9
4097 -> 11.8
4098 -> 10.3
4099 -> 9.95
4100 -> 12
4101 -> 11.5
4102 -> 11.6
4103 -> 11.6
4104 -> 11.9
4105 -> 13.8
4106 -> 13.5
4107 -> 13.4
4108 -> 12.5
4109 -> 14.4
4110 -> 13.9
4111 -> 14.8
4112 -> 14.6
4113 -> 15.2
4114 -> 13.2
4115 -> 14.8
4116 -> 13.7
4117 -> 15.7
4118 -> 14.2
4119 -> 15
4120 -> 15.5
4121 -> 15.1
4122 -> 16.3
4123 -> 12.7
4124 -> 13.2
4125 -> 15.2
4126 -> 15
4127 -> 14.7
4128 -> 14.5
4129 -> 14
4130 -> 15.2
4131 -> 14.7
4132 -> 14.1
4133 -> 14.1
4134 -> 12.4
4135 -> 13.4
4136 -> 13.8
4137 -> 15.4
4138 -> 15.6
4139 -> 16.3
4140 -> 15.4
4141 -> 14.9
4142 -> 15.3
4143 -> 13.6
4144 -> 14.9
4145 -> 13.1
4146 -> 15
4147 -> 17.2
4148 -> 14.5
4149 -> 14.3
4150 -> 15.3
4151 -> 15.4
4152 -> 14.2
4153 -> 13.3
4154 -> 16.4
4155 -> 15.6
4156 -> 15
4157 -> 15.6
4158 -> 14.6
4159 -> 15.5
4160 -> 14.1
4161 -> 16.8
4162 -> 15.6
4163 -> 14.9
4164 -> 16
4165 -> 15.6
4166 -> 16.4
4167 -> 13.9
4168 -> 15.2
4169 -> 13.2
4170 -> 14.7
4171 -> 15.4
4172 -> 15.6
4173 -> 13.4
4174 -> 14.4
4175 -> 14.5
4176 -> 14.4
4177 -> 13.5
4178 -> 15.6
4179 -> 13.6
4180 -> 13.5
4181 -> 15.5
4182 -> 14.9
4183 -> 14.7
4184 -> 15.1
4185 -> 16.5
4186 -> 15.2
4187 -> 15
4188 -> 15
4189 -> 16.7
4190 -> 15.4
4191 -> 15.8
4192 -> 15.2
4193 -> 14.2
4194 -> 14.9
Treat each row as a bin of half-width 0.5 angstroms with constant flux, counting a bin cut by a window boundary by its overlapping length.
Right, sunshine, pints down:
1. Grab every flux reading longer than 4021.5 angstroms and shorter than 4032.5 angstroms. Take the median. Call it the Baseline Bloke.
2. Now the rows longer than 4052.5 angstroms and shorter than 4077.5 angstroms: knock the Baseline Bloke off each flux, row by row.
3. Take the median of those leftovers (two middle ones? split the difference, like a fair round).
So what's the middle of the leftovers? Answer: -1.0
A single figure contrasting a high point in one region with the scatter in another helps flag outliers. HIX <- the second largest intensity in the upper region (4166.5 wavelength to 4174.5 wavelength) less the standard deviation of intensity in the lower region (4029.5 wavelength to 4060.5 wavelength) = 14.3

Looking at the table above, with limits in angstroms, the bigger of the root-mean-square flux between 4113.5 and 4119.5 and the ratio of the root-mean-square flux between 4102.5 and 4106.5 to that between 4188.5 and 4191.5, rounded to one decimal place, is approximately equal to 14.5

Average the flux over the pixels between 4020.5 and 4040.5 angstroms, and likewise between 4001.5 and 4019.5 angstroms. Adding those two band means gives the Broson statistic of 30.1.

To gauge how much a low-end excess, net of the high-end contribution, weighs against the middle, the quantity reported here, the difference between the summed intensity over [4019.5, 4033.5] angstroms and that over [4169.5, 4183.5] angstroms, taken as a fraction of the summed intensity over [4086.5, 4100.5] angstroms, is 0.058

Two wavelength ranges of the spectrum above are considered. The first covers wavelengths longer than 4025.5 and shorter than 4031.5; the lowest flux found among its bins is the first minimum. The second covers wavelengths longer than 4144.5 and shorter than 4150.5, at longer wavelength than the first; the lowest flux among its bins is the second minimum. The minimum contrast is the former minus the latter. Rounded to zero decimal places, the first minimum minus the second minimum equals 1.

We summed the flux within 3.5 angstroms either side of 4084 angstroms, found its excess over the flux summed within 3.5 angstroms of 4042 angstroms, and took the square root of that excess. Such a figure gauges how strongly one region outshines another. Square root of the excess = 1.3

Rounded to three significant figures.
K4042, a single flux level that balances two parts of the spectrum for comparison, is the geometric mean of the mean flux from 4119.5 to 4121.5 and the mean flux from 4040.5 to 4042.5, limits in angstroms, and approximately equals 15.0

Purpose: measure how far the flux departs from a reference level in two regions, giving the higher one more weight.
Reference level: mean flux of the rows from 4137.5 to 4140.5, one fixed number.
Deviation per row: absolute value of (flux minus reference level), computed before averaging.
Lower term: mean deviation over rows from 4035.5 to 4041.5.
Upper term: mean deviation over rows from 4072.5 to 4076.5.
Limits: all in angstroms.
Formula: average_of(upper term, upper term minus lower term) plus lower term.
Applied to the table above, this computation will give 1.3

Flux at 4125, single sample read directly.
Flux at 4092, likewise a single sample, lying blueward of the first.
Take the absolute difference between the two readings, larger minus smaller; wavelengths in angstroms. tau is 1.6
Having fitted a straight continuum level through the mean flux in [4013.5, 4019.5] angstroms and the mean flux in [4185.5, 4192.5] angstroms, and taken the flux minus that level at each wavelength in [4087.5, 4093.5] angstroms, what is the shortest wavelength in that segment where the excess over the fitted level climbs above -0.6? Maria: 4089 angstroms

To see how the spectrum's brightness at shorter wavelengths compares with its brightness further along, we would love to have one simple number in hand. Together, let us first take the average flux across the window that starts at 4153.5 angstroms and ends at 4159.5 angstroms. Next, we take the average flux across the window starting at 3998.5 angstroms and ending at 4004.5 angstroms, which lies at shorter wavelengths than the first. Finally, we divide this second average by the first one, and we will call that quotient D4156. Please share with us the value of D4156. 0.94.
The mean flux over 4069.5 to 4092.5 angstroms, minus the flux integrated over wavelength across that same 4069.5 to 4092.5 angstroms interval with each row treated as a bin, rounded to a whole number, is -320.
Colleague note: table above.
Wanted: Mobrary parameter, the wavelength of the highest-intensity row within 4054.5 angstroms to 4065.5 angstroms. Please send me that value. 4055 angstroms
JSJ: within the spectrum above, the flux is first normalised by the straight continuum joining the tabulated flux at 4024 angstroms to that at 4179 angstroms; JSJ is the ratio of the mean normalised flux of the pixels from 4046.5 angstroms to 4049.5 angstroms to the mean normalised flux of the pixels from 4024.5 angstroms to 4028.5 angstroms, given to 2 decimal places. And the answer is 0.99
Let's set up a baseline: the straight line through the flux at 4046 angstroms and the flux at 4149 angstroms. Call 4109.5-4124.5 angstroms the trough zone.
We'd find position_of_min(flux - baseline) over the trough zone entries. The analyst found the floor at 4123 angstroms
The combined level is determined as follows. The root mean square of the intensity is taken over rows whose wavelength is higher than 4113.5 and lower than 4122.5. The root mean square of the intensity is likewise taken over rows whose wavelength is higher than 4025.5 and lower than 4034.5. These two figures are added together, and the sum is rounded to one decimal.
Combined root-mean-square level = 29.7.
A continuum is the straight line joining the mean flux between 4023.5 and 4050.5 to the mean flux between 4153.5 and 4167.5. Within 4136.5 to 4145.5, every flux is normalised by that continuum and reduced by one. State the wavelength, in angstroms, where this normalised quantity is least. 4145 angstroms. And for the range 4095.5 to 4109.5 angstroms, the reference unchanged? 4099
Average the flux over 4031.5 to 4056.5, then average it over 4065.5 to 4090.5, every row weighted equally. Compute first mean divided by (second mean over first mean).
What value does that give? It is 14.5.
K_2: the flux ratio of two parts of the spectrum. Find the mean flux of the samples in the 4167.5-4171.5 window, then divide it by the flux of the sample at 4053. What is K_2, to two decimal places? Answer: 0.93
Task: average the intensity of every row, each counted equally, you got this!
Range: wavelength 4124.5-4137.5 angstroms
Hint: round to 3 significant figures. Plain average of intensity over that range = 14.3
